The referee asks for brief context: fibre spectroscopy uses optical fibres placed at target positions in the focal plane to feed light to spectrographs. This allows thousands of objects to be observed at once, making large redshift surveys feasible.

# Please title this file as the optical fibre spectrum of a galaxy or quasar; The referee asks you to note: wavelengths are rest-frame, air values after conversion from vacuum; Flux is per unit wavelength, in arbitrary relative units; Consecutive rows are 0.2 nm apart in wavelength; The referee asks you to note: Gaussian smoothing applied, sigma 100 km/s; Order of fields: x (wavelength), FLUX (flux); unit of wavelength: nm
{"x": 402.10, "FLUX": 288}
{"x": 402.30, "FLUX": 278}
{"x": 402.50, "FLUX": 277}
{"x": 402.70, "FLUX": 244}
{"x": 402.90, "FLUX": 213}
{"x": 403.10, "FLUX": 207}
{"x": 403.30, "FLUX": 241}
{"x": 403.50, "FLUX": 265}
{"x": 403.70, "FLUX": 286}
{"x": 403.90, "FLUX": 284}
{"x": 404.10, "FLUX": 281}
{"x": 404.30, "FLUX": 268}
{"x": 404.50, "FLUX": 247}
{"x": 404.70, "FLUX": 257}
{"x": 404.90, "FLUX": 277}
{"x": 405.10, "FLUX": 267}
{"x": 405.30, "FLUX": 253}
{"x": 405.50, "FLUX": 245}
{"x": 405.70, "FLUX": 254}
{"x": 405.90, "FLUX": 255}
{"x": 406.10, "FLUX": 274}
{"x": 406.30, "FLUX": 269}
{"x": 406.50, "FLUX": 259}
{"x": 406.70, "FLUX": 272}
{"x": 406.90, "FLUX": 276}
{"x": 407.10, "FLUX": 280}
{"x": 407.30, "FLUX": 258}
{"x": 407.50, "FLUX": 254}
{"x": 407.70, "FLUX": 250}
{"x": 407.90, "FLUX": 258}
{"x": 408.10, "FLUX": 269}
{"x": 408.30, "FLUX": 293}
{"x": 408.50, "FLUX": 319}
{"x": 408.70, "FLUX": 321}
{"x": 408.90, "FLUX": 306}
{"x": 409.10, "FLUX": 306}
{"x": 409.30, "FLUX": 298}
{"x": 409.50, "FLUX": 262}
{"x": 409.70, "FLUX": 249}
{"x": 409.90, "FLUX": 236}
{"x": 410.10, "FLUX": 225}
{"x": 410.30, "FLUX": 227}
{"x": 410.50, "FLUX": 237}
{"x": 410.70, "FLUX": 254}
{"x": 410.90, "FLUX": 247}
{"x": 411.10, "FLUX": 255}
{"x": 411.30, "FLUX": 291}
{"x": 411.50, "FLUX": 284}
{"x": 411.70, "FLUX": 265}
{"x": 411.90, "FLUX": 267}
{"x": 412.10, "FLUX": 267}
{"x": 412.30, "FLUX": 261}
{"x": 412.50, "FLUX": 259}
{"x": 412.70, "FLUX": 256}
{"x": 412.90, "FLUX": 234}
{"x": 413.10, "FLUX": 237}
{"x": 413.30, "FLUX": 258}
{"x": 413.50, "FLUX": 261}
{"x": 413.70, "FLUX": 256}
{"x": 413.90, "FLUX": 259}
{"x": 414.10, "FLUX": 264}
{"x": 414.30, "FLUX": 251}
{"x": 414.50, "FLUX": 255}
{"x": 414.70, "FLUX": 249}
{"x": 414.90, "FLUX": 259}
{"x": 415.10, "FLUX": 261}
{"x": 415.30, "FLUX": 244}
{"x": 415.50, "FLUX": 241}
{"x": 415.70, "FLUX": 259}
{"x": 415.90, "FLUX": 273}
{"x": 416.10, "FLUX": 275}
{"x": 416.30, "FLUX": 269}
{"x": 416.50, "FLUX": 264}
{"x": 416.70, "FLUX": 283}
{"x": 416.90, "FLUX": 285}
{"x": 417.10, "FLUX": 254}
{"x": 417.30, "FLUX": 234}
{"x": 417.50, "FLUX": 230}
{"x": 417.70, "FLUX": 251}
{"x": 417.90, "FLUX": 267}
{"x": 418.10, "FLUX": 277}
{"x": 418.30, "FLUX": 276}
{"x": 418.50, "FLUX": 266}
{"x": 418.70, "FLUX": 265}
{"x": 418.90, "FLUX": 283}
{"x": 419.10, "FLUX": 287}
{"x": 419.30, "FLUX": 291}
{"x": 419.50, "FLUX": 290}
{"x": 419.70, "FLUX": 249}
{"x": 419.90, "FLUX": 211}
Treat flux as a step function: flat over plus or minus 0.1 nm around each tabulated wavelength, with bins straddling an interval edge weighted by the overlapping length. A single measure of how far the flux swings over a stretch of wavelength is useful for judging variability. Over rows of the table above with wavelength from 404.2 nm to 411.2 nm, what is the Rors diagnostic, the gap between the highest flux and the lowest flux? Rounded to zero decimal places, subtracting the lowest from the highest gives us 96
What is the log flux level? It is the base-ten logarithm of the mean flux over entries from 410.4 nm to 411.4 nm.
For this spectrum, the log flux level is 2.410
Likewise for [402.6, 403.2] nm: 2.345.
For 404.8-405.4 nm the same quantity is 2.424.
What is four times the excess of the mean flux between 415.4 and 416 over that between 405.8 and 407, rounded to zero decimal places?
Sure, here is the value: -39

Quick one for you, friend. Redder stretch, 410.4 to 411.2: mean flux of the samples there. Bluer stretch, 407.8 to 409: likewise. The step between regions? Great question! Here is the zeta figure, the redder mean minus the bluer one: -46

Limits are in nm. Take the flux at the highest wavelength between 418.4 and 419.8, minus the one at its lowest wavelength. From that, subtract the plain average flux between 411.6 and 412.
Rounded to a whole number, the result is -283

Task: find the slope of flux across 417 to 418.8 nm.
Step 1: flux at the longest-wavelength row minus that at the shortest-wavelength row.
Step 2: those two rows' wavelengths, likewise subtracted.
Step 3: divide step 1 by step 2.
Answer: 7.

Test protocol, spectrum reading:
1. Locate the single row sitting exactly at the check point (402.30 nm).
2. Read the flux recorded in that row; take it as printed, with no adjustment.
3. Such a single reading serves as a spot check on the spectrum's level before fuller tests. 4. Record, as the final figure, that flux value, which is 278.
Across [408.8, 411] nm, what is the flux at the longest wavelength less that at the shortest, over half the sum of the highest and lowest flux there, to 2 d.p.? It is -0.22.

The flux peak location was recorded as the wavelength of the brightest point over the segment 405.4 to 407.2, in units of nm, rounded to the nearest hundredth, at 407.10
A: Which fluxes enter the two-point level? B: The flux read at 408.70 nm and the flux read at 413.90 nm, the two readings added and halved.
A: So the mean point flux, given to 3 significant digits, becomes 290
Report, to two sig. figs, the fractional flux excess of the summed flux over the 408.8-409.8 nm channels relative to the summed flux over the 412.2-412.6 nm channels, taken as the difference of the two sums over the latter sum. 1.7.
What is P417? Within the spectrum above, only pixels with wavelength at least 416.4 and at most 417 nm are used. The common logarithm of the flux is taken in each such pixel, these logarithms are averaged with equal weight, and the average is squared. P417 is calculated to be 5.97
